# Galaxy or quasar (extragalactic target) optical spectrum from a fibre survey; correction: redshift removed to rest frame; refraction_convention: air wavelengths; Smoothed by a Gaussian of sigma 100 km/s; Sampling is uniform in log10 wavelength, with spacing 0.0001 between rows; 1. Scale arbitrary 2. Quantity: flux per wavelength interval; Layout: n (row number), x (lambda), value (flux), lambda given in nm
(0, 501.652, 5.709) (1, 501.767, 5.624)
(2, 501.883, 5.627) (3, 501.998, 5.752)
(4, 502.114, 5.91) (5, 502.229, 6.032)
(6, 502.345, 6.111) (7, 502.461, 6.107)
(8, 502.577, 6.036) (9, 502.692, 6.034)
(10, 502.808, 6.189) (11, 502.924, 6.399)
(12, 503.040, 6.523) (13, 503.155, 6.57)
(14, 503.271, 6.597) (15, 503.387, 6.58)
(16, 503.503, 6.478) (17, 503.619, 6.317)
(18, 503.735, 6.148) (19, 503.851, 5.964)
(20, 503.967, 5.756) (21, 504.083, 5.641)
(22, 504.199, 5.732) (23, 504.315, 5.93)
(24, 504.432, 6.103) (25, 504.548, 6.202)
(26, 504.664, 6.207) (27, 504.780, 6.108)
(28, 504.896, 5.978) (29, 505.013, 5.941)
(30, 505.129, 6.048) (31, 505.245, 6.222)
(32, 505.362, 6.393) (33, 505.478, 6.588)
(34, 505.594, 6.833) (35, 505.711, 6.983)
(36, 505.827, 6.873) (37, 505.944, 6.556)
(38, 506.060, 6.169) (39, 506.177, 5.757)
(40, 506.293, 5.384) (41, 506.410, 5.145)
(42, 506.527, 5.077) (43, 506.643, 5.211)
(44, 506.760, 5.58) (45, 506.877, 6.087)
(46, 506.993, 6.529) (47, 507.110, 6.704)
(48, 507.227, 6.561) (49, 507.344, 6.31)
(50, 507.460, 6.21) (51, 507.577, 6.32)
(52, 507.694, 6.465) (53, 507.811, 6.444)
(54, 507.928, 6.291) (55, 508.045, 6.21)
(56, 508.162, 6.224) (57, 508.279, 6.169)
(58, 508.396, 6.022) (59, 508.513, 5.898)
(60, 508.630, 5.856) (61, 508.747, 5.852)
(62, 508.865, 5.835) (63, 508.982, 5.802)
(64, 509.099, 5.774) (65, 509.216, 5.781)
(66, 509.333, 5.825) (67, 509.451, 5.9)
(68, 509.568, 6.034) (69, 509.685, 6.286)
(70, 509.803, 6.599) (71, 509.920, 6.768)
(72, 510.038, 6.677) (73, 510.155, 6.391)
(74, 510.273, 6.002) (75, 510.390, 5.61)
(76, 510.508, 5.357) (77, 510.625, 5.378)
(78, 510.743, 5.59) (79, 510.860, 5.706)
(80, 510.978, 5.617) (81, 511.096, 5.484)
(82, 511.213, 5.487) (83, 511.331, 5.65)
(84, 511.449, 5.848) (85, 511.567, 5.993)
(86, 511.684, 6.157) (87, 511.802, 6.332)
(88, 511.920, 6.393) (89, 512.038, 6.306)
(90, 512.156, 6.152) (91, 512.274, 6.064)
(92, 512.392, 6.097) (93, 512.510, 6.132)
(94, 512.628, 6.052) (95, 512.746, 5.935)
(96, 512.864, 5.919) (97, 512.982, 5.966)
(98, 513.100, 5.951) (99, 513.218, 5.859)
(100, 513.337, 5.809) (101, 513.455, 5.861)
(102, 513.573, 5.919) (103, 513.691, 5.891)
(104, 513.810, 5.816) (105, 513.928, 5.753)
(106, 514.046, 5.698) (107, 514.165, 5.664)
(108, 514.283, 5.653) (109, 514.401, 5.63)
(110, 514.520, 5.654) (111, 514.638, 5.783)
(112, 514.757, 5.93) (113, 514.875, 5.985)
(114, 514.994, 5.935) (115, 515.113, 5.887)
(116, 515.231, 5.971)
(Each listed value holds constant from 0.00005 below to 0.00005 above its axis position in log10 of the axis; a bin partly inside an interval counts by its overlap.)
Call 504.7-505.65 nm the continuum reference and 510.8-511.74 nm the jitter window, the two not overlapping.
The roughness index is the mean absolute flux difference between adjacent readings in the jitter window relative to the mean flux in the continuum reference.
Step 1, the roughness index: 0.020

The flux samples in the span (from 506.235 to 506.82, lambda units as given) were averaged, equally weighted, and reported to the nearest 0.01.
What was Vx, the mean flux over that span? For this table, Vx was 5.28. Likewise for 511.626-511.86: 6.24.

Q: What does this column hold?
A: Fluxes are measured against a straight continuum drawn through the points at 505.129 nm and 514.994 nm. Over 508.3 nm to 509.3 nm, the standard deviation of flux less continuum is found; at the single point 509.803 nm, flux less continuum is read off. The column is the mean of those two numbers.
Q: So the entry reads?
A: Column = 0.34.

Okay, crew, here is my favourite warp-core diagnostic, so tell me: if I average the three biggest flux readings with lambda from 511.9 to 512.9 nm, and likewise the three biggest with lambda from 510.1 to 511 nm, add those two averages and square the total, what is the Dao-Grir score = 152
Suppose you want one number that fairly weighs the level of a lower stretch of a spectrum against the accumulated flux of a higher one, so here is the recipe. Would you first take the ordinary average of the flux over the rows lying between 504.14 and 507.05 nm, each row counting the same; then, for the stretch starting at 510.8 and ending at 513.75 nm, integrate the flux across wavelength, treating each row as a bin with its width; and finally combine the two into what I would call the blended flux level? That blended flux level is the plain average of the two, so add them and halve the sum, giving 11.80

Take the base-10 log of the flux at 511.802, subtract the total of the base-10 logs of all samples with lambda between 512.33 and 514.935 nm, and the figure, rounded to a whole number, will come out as -16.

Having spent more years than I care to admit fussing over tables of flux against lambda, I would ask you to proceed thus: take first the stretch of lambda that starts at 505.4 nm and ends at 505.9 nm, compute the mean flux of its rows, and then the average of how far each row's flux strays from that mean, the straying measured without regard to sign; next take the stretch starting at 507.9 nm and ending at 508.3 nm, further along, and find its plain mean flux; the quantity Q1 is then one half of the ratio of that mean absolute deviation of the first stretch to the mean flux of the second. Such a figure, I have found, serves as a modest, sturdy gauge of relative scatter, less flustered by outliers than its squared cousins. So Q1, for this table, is 0.0093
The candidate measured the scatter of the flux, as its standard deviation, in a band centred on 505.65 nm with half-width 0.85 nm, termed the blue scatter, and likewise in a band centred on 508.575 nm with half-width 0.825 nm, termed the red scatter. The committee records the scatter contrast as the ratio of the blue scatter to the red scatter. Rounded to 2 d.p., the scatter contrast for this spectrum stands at 2.44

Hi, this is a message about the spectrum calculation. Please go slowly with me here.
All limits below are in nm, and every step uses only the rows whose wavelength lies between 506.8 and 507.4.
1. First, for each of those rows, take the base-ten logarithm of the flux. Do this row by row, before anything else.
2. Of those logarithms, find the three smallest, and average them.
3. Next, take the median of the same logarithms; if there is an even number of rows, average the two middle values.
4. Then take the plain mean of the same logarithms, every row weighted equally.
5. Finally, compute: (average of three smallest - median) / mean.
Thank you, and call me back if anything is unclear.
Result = -0.019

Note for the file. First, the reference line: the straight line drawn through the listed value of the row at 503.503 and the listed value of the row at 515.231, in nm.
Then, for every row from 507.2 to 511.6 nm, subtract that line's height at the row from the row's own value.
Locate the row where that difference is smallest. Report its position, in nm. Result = 510.508 nm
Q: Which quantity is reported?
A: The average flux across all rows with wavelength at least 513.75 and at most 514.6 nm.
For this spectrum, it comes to 5.70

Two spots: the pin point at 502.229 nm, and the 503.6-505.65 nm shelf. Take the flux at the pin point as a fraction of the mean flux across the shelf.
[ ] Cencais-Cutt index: 0.99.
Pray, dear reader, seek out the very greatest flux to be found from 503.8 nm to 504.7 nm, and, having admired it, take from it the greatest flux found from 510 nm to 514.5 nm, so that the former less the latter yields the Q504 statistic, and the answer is -0.5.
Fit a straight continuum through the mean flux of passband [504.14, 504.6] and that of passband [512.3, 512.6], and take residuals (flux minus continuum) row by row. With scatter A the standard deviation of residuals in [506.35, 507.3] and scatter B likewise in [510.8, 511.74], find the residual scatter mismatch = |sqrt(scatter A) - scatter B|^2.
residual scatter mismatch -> 0.3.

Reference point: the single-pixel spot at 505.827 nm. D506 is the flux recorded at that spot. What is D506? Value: 6.873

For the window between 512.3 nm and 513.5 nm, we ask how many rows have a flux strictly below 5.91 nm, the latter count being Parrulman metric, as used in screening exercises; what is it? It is 3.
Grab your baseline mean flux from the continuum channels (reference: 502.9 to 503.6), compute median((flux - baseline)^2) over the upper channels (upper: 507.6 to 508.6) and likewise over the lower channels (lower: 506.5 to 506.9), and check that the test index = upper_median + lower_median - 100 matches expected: -98.6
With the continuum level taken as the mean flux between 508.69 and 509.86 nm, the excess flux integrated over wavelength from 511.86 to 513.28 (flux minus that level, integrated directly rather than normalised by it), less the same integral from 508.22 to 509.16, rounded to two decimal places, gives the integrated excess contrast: 0.21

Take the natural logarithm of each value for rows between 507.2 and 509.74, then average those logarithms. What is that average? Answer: 1.81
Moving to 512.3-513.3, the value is 1.79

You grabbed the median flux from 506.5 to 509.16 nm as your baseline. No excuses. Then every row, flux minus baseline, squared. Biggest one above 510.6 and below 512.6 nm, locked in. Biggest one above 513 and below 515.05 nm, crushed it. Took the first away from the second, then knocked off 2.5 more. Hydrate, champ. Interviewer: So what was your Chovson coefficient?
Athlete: -2.84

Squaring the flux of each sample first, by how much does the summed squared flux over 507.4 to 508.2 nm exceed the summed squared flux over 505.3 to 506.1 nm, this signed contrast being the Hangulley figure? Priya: -29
